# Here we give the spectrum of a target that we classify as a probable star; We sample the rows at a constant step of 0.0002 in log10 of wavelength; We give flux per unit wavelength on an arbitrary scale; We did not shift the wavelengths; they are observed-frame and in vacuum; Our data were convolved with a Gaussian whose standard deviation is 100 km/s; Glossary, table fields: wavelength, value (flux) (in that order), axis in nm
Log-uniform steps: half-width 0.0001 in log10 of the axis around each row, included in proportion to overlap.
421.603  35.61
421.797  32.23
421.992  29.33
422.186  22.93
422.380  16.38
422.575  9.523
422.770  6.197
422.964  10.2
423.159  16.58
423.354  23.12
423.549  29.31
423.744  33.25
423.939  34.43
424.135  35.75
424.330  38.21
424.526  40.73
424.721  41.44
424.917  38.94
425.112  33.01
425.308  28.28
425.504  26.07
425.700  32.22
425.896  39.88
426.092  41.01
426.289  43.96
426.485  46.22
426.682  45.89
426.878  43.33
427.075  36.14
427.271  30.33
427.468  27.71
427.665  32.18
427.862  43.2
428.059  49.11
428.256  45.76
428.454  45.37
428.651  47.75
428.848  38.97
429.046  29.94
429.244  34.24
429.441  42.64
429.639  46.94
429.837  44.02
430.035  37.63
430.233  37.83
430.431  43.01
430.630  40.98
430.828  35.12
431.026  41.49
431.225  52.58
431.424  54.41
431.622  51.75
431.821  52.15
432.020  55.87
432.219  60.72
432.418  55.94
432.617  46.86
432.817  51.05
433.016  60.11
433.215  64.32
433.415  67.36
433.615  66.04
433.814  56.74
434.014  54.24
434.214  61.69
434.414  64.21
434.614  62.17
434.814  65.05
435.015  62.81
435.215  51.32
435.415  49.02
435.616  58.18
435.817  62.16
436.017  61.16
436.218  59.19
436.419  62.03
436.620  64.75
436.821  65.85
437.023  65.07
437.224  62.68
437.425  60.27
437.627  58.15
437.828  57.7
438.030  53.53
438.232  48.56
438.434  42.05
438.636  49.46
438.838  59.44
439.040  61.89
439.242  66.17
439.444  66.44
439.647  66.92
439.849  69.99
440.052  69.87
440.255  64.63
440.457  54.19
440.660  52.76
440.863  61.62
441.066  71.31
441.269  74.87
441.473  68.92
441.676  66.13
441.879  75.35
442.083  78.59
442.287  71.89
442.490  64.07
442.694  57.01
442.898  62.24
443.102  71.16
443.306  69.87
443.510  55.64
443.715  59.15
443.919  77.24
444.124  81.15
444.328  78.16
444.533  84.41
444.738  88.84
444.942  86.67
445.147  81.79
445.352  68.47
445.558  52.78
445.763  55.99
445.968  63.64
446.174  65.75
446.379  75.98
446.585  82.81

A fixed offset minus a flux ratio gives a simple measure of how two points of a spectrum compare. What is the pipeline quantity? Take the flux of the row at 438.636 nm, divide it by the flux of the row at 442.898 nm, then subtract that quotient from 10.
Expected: 9.21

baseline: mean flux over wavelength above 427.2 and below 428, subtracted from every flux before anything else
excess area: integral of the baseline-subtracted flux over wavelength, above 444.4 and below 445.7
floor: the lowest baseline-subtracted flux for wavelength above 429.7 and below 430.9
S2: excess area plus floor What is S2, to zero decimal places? 56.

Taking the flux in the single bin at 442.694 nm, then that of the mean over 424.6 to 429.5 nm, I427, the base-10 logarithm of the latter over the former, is -0.17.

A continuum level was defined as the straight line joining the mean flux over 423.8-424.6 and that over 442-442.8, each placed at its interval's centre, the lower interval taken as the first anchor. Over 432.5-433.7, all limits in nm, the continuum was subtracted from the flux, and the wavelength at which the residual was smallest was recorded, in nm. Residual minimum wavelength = 432.617 nm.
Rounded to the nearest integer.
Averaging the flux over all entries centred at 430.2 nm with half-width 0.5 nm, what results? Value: 41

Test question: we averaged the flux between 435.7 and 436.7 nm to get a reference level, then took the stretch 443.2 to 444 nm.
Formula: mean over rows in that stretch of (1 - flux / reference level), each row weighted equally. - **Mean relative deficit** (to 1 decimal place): -0.1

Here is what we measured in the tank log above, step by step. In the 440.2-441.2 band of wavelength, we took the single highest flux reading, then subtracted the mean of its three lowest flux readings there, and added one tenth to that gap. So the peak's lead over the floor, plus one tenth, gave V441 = 15.2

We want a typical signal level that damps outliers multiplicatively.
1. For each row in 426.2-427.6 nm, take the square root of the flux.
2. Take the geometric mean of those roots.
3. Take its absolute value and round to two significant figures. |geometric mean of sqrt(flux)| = 6.2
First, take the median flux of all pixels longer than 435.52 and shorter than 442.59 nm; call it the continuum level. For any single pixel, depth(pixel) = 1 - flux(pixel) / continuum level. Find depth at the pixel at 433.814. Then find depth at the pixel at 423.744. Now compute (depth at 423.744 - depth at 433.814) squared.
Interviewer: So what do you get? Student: 0.14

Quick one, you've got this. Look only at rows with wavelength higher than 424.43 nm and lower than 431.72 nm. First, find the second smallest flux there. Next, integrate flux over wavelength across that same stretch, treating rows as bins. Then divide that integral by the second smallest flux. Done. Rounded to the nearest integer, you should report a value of 11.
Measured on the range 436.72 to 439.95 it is 4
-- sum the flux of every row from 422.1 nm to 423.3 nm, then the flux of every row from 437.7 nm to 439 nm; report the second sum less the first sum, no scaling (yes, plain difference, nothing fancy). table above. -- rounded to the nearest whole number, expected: 229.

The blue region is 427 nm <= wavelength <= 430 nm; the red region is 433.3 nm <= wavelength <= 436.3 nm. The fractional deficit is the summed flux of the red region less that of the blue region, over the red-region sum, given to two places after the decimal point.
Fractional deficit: 0.34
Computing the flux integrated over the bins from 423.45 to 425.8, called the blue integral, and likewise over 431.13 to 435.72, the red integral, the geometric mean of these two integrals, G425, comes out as 146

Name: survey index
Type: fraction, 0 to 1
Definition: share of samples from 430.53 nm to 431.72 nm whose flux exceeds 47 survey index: 0.50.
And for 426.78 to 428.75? 0.20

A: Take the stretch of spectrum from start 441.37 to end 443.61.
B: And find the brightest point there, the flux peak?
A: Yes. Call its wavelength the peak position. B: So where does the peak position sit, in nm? 442.083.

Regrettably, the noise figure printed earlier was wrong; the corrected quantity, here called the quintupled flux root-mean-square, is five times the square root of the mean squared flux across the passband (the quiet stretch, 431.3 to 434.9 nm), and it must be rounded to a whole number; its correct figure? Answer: 293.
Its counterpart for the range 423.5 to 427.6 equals 185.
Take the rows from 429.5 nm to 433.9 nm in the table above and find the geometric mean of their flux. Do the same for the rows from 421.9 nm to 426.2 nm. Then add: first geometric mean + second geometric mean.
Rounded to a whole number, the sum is 76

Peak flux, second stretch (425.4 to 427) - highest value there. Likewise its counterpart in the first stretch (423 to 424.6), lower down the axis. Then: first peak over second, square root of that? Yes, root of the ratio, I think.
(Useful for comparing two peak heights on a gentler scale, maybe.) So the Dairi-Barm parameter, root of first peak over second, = 0.94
